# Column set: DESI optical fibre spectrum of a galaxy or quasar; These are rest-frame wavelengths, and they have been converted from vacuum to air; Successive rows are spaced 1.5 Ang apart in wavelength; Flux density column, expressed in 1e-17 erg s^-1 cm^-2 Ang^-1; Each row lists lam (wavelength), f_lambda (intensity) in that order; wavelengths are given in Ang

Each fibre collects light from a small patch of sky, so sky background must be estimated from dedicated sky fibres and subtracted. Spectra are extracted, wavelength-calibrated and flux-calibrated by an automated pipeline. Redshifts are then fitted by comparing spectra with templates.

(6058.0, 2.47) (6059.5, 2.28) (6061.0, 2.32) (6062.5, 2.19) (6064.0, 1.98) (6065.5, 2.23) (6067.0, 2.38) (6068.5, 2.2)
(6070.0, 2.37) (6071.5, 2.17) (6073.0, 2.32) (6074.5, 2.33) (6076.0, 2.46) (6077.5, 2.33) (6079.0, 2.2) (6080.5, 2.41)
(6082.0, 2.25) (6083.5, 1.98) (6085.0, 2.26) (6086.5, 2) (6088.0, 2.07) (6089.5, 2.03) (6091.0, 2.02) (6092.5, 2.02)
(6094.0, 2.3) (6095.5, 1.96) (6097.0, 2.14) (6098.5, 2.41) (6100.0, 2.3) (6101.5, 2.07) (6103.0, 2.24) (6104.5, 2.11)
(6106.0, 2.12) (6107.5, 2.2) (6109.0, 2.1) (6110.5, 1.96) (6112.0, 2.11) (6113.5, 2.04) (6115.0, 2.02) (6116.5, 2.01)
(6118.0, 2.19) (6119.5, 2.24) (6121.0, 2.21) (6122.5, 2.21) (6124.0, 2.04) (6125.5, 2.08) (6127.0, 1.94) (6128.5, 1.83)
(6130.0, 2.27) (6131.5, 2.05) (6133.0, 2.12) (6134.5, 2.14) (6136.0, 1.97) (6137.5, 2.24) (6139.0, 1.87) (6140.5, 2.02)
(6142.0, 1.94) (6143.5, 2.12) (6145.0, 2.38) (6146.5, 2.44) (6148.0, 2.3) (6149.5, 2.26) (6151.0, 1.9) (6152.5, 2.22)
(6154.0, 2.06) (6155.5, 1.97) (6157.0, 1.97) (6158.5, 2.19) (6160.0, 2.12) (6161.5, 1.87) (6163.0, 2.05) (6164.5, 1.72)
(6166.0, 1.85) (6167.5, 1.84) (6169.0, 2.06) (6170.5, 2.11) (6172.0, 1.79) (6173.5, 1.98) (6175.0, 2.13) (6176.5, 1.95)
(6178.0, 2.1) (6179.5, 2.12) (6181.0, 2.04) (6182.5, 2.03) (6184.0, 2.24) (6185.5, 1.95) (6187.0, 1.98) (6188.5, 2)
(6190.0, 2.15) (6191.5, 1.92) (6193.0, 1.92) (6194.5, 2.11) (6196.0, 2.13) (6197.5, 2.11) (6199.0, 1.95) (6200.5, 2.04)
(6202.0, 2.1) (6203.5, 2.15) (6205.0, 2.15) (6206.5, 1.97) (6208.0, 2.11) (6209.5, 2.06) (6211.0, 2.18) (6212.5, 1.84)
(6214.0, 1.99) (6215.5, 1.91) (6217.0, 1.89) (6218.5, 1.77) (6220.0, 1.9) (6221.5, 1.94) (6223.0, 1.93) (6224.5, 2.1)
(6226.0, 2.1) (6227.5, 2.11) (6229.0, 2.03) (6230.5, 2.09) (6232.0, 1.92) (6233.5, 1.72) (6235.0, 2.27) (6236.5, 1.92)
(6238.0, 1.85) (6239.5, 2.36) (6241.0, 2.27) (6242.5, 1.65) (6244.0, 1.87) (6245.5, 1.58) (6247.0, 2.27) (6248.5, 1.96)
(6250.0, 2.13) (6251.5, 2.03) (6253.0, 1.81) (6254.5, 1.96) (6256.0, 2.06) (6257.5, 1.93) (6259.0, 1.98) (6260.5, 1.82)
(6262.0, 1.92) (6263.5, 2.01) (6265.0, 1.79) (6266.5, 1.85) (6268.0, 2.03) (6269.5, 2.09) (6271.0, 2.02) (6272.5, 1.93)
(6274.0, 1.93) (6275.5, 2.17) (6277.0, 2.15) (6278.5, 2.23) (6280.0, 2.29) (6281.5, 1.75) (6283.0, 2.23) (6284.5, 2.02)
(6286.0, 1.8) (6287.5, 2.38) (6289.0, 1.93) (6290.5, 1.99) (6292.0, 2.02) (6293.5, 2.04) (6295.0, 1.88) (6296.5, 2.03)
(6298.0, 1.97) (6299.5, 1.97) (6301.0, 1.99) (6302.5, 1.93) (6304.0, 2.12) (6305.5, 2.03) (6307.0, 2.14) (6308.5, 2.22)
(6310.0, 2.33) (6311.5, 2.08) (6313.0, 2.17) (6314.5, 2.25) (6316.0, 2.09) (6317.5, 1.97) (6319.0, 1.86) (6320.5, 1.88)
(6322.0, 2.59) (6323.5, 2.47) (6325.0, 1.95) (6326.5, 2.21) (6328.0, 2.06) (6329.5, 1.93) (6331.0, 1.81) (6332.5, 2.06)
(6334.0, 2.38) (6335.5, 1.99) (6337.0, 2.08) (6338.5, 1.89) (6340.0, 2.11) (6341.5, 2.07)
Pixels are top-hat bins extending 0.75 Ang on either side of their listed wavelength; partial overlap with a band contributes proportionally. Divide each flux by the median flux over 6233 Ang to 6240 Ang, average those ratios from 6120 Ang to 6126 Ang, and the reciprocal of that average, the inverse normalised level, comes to 0.90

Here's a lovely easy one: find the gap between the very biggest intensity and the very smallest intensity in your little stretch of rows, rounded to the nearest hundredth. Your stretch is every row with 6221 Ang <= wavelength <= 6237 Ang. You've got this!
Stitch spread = 0.55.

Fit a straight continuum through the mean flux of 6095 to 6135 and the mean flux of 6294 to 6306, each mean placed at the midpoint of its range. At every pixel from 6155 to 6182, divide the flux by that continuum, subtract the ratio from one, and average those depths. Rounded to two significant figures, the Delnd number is 0.042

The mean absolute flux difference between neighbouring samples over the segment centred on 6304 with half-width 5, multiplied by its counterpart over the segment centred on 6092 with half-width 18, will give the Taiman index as 0.014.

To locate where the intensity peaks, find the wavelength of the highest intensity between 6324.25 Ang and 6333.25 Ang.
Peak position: 6326.5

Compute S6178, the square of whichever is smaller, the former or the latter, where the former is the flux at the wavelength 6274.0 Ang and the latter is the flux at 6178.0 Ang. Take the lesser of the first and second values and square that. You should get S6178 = 3.72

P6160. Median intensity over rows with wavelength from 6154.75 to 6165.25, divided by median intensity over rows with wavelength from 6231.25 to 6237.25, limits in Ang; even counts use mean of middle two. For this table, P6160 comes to 1.03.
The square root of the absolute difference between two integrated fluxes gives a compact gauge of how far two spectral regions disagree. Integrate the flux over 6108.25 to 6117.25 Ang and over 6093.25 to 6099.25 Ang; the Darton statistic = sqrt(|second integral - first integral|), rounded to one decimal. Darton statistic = 2.3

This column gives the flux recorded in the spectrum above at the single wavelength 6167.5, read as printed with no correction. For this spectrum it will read 1.84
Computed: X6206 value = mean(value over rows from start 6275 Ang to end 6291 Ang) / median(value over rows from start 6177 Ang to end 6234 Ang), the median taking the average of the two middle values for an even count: 1.02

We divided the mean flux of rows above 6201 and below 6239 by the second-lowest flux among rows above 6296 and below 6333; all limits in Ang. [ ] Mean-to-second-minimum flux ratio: 1.08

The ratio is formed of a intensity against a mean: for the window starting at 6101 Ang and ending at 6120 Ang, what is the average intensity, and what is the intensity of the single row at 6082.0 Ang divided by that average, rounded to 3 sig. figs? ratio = 1.07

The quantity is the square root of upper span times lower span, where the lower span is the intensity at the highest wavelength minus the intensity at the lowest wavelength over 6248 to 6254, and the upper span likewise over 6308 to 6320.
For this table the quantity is 0.23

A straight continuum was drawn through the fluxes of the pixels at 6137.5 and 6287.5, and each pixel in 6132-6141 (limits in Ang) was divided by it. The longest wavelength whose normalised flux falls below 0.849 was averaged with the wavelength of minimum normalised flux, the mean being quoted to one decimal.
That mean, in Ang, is 6139.0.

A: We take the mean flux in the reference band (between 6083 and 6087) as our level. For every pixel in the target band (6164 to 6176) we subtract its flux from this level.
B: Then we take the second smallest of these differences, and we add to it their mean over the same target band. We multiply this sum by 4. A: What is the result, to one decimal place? 0.5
